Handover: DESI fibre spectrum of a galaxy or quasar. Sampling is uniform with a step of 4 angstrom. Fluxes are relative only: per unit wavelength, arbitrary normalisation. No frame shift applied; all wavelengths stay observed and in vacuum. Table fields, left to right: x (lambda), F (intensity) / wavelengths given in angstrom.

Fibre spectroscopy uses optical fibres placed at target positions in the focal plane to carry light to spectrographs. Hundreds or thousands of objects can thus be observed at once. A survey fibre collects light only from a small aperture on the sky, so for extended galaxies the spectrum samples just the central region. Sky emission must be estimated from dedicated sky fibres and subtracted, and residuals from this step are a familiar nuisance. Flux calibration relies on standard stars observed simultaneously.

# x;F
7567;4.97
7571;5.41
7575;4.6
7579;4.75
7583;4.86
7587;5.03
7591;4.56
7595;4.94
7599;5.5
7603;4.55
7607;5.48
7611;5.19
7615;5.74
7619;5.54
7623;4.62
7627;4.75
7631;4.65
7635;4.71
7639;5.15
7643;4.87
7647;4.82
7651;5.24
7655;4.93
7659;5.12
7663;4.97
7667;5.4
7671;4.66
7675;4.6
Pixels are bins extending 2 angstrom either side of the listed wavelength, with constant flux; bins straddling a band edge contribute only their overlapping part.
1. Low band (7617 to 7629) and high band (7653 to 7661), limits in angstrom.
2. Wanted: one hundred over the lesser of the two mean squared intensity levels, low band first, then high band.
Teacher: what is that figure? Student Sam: 4.02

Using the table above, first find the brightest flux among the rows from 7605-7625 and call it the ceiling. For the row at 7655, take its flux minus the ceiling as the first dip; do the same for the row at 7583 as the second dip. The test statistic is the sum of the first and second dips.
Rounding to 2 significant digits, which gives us -1.7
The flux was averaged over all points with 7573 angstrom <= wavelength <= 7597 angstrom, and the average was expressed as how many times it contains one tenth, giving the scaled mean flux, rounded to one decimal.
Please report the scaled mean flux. 47.9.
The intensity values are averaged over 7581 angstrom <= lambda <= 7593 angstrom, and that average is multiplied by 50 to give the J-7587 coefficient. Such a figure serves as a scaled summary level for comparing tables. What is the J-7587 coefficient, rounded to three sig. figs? 241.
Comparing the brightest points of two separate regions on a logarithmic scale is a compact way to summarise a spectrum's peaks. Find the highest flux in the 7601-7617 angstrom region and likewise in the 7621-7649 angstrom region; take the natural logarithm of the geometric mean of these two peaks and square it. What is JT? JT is 2.87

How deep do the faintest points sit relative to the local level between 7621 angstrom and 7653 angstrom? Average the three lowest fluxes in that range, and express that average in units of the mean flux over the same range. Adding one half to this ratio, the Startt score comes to 1.46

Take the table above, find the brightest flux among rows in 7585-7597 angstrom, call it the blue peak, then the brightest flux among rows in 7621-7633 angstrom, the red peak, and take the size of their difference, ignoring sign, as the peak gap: 0.28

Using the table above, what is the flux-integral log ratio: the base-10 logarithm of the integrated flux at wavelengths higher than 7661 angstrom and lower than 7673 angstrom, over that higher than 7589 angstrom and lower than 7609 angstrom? -0.2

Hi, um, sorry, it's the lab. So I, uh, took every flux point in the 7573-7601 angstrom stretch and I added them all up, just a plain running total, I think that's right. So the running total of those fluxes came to 34.2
